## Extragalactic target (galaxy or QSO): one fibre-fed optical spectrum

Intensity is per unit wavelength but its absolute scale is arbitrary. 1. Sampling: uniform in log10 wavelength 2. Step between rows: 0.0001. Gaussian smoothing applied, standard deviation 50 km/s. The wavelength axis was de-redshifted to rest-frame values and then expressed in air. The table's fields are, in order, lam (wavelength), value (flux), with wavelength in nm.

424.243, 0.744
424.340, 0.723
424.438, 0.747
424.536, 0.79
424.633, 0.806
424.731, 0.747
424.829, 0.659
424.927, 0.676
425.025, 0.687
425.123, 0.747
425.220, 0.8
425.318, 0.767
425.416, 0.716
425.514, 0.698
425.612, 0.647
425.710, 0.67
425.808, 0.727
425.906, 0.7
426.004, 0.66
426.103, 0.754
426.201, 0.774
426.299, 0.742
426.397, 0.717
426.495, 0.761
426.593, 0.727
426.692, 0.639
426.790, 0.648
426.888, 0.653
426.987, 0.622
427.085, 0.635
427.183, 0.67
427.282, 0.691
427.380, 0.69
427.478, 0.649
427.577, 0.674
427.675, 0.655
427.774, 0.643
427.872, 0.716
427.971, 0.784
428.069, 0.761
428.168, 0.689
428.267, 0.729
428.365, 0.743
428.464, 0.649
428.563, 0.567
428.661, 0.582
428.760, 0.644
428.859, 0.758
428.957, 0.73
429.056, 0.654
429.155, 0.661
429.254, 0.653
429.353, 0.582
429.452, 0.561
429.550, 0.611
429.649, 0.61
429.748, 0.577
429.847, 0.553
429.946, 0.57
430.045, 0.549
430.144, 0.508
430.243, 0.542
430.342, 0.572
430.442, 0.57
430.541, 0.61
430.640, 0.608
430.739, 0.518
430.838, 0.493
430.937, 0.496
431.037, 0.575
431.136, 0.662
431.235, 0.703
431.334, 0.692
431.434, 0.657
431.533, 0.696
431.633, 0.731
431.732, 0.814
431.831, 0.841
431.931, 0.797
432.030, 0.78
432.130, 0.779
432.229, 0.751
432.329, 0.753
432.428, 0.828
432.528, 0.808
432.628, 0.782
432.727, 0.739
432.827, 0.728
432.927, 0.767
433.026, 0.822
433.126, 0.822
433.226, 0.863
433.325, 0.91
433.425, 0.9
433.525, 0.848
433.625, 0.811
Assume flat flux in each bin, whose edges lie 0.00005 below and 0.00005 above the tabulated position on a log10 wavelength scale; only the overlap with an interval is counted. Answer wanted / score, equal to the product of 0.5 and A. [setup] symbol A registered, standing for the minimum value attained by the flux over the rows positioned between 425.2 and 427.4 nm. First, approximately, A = 0.622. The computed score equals 0.31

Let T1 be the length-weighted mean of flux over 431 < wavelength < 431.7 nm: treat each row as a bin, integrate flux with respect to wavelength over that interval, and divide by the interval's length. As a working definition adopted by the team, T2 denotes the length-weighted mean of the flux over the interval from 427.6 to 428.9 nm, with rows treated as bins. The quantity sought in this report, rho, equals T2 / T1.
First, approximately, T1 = 0.679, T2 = 0.69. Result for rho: 1.01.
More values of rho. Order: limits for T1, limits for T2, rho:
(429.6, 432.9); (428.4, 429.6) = 0.96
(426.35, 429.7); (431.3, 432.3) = 1.13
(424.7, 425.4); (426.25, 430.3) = 0.90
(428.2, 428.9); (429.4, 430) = 0.87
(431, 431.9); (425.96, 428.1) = 0.97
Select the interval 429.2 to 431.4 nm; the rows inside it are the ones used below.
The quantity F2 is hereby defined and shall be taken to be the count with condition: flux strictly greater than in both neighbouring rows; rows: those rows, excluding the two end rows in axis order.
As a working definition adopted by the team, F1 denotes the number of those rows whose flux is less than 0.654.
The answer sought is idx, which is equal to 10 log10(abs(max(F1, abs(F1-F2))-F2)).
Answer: 11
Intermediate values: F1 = 19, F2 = 5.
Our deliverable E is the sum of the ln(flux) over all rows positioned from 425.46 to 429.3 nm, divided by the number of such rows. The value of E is -0.379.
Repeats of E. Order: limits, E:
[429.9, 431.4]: -0.554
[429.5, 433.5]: -0.387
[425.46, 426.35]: -0.347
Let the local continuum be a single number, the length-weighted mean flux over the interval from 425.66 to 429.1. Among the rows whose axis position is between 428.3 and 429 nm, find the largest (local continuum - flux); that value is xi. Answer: 0.12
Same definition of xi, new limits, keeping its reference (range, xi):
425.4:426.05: 0.04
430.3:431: 0.20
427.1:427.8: 0.05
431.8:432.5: -0.06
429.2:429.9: 0.14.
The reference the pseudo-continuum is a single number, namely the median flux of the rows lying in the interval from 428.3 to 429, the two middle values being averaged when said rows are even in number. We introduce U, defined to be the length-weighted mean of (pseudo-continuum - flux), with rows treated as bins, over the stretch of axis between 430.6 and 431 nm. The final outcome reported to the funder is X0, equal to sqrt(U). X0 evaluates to 0.35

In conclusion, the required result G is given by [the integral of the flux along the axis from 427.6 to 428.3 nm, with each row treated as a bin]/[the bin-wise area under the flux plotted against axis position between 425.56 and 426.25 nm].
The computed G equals 1.02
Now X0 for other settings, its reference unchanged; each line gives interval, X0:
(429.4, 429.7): 0.24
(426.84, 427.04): 0.11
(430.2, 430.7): 0.26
